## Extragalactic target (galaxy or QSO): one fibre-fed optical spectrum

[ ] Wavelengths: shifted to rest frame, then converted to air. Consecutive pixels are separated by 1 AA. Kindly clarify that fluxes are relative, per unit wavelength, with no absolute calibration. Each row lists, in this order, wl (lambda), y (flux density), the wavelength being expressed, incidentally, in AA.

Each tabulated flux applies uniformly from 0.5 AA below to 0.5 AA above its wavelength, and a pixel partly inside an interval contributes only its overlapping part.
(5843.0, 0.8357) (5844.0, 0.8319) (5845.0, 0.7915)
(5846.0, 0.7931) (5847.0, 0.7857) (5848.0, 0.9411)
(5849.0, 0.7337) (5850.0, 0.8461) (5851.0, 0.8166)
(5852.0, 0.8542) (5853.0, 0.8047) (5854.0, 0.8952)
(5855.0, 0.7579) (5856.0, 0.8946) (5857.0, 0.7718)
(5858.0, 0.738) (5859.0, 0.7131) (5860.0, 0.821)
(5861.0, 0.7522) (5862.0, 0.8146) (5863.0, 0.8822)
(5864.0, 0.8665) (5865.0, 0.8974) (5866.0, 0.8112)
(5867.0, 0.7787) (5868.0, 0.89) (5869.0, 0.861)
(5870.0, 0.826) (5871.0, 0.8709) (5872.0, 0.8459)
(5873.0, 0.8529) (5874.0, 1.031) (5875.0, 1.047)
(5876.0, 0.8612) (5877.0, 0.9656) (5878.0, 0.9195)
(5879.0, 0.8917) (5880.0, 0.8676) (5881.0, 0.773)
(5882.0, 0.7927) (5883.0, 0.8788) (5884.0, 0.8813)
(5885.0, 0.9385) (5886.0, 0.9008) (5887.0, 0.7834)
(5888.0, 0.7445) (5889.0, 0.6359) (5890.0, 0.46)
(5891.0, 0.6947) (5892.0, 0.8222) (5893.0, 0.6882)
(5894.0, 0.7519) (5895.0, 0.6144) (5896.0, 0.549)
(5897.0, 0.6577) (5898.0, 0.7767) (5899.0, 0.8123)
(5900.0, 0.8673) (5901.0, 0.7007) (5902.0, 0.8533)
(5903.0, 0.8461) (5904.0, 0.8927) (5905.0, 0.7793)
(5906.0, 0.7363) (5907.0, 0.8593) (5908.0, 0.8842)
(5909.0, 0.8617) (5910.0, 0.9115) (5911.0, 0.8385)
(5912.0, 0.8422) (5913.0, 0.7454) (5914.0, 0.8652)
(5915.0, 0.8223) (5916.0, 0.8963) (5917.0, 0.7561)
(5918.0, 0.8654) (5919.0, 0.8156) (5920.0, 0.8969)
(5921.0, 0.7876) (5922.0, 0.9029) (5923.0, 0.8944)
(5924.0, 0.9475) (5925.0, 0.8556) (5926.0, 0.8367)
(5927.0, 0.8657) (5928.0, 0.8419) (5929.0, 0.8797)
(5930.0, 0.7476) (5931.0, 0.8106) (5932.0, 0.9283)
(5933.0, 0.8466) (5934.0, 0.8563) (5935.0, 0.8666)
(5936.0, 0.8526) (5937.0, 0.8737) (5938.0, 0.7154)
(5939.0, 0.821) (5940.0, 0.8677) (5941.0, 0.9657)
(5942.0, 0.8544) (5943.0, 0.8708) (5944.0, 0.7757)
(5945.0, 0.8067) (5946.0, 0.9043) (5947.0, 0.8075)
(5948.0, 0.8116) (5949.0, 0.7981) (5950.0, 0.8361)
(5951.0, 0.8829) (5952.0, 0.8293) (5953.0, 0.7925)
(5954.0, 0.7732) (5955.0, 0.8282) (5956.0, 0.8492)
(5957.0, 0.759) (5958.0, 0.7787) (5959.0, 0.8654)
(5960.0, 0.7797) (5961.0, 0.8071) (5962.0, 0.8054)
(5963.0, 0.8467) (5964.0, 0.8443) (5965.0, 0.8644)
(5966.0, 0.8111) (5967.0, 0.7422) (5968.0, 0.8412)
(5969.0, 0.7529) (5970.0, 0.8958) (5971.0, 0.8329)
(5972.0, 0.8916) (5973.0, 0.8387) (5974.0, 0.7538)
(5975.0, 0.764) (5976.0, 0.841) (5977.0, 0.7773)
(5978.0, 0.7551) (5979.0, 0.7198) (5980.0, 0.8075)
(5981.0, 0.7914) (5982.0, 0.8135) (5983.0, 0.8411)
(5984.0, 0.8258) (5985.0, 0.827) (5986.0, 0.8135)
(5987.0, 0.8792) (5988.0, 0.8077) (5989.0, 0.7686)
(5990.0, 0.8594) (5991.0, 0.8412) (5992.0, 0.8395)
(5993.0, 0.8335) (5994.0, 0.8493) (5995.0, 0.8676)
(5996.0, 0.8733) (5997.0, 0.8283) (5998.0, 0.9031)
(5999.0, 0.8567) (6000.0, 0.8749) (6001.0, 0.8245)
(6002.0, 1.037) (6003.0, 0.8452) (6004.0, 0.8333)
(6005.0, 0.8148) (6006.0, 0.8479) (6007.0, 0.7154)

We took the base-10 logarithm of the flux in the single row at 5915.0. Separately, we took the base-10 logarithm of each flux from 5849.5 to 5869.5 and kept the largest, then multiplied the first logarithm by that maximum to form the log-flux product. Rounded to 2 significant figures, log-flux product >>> 0.0040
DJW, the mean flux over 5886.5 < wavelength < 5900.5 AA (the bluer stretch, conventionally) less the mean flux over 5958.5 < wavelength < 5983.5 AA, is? -0.11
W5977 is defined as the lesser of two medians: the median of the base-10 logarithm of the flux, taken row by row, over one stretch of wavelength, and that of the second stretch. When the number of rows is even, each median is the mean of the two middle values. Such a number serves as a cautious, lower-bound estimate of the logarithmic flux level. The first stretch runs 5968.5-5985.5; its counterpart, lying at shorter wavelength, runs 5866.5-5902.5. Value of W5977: -0.090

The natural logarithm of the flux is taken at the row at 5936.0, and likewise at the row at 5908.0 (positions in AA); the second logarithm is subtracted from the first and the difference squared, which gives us 0.0013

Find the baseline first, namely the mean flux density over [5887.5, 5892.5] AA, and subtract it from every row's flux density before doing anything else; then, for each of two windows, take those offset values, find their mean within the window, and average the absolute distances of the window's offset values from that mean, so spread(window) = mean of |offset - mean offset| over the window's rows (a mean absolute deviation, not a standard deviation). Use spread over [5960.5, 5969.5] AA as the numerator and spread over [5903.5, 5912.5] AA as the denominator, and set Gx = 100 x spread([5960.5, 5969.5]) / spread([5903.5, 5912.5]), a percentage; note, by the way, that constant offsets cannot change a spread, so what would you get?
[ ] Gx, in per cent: 79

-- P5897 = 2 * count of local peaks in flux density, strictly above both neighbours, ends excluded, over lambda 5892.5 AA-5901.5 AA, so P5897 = 4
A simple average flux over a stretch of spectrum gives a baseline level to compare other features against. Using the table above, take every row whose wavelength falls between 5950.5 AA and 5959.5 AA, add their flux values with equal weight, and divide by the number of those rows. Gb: 0.818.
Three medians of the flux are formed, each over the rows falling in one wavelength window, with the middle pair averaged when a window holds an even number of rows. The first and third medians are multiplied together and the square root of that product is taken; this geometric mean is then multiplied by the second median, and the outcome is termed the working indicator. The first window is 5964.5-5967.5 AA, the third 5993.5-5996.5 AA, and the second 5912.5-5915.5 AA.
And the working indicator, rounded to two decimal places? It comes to 0.69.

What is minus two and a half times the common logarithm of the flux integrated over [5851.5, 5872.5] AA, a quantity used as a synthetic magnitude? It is -3.1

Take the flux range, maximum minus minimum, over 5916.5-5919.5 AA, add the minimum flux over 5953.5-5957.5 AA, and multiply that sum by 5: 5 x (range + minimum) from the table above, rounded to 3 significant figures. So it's 4.34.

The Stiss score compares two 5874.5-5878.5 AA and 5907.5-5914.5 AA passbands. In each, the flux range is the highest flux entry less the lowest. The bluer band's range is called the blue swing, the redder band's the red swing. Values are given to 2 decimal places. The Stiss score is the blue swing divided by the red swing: 1.12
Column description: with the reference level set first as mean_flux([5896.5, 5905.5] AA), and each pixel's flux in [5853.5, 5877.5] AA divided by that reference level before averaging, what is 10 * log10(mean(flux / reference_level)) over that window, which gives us 0.28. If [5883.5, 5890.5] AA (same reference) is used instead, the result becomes -0.19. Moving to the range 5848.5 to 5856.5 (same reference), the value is 0.14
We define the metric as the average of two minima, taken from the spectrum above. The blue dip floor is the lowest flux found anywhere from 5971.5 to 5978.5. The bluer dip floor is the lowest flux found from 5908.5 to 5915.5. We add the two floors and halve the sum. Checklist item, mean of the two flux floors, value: 0.750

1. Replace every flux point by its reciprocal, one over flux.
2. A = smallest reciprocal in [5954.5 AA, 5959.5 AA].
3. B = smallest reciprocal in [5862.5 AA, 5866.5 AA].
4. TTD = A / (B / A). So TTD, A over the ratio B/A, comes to 1.20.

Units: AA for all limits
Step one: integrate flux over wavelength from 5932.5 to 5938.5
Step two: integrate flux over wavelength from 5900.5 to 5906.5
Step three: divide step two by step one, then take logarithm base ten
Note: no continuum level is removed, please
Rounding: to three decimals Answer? -0.018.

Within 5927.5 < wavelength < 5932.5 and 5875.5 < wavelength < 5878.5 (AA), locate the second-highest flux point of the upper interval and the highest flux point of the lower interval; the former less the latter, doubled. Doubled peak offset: -0.17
